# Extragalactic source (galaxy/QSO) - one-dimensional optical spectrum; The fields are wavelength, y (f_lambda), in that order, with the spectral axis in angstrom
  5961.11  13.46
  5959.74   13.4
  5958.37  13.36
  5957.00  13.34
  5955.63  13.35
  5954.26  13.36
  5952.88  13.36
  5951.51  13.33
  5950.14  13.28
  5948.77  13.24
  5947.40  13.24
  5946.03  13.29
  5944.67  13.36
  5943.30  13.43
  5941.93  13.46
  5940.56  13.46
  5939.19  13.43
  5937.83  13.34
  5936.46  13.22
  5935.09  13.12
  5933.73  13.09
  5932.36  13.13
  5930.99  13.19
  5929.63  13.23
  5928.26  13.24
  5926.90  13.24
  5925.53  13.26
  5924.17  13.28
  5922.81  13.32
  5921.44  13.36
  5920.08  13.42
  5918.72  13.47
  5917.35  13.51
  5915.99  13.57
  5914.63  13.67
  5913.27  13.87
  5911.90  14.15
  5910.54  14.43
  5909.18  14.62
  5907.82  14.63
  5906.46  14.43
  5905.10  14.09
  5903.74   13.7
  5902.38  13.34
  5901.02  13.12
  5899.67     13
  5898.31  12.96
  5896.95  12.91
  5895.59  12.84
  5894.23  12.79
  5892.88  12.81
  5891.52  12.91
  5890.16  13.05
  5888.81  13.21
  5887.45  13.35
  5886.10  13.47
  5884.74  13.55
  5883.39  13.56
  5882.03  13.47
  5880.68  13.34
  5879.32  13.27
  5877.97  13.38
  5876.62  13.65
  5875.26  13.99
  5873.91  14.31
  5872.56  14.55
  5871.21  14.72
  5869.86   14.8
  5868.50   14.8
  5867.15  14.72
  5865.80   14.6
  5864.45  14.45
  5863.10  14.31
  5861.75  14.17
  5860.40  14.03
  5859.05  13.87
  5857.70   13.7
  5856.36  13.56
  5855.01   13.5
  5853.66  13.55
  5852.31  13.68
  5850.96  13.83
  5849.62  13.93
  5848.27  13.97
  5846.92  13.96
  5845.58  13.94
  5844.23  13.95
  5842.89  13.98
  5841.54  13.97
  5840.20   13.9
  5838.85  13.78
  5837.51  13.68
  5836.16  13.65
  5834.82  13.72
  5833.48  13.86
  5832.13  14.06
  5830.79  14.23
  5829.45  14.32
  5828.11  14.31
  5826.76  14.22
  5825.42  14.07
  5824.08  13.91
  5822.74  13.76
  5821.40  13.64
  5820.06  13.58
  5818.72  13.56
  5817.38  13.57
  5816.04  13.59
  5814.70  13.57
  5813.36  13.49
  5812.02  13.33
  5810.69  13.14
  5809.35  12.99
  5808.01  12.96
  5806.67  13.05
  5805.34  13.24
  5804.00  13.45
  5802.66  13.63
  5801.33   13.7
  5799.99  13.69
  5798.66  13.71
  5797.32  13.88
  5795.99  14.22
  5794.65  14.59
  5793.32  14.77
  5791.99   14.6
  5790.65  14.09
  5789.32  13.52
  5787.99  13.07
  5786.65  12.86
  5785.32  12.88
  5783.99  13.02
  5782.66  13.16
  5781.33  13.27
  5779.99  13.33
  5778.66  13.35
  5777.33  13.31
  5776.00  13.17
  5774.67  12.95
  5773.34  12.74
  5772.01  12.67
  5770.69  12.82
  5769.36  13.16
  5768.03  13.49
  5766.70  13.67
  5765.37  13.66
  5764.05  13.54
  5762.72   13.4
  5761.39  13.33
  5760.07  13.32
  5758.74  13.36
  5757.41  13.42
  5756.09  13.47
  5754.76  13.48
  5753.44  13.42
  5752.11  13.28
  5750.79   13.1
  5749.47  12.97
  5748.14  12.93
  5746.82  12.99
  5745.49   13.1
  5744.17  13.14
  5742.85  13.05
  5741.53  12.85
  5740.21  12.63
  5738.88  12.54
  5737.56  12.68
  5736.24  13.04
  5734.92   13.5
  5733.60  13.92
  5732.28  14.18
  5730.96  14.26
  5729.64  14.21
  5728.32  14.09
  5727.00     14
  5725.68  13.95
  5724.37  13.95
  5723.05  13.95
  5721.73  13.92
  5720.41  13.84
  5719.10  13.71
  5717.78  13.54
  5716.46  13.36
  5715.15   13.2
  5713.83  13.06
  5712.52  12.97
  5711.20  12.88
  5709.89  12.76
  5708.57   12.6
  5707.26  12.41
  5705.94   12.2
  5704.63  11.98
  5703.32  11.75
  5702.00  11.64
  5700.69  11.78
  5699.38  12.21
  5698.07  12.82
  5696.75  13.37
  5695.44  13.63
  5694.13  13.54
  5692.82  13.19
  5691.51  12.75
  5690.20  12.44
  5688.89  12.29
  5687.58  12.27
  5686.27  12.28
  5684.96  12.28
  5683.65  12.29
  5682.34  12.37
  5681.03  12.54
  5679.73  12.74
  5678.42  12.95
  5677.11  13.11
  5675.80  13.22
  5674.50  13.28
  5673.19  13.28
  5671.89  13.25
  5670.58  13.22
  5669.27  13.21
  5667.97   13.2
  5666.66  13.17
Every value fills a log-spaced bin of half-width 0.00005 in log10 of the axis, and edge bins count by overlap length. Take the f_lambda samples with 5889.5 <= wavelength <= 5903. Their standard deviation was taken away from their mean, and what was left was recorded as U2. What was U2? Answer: 12.8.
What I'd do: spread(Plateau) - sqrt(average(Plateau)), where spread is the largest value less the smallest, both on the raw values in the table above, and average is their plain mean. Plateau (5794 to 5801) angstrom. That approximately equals -2.84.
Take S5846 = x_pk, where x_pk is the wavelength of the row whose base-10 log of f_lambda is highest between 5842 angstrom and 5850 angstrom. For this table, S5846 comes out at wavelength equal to 5842.89 angstrom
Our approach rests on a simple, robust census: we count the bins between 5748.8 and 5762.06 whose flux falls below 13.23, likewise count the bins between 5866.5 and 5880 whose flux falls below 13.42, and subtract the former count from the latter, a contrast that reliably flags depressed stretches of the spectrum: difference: 0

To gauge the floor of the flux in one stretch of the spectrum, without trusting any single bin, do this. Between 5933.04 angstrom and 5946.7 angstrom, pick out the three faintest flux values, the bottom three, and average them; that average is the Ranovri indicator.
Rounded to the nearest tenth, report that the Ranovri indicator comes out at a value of 13.1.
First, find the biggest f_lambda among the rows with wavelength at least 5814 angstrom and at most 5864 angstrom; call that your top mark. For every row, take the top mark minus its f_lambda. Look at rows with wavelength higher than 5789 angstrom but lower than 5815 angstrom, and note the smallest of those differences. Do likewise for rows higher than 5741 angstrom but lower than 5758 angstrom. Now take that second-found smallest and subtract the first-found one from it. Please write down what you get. 1.3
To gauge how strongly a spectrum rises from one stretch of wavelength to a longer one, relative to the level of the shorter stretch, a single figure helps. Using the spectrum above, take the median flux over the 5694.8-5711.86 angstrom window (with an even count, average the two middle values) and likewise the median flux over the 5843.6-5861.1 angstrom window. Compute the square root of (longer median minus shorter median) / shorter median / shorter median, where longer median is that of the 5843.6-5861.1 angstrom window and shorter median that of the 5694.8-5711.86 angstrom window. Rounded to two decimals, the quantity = 0.10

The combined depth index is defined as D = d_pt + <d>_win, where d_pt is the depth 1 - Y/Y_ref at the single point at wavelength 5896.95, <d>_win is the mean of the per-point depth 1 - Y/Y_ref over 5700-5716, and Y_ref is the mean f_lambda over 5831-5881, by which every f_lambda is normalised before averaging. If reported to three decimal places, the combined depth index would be 0.187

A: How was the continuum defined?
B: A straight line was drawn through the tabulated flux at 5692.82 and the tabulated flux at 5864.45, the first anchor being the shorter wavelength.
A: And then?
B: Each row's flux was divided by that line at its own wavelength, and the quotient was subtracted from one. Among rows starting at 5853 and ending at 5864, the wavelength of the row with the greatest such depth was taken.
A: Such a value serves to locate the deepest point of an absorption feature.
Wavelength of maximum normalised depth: 5855.01 angstrom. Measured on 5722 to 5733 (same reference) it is 5725.68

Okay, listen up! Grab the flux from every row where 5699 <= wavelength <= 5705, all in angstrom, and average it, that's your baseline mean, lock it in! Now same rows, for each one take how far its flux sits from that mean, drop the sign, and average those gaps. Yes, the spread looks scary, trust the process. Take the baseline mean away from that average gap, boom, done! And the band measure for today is -11.7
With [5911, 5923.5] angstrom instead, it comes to -13.4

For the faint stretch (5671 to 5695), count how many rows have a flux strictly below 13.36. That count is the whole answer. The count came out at 17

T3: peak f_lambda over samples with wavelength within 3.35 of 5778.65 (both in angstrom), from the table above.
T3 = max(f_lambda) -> 13.35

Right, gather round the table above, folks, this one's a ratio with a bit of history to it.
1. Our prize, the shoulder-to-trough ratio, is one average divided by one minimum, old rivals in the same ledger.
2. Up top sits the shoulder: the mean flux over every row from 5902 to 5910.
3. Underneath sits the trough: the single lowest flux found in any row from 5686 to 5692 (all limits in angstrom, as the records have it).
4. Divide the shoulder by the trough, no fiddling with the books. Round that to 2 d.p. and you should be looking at 1.15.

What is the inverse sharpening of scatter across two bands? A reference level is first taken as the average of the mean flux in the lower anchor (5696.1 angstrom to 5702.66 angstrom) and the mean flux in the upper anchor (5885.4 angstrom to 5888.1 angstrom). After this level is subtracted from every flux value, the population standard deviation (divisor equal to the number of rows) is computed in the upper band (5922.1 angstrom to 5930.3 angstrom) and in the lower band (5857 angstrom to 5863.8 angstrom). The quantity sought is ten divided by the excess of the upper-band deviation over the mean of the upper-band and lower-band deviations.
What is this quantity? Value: -108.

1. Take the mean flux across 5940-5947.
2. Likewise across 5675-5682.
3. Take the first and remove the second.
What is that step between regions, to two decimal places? 0.49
